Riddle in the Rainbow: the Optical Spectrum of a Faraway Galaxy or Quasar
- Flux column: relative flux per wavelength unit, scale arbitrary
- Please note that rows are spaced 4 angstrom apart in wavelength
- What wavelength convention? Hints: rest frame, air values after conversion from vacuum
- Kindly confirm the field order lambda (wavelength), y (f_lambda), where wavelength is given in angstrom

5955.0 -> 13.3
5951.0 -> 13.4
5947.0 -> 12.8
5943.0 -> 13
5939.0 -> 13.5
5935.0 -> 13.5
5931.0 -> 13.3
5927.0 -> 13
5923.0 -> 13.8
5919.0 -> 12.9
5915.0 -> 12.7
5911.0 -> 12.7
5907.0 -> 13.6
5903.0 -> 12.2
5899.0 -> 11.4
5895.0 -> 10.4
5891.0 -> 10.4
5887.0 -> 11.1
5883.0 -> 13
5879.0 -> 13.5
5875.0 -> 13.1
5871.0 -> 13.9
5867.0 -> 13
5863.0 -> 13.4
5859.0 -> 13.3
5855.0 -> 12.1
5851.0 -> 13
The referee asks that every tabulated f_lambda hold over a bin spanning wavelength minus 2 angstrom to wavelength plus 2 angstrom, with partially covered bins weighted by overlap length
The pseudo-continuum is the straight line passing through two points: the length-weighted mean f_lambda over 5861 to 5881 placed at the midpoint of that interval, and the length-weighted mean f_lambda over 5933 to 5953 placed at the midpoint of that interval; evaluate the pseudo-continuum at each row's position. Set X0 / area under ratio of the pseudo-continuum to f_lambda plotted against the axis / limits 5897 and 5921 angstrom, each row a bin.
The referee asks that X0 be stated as 25.5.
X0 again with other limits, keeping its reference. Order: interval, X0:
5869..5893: 25.9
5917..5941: 23.9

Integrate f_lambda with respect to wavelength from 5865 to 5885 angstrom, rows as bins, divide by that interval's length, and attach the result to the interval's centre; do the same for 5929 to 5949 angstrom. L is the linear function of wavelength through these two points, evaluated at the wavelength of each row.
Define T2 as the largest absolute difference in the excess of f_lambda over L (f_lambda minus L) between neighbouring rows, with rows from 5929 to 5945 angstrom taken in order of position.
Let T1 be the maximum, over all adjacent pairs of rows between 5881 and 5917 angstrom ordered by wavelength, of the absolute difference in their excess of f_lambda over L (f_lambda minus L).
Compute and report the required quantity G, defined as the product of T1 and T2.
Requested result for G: 0.9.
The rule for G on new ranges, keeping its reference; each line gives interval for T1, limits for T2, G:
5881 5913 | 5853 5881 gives 2.3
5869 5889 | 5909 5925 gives 1.7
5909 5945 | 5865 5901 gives 1.7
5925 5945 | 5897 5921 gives 0.7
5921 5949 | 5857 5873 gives 0.7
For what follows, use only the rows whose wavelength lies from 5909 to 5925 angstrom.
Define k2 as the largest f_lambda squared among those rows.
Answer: 190.4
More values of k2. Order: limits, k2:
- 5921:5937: 190.4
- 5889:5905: 148.8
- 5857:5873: 193.2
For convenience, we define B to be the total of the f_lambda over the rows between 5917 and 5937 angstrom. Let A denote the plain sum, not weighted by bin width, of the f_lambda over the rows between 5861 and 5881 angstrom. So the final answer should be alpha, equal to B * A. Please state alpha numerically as 4449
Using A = 66.9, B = 66.5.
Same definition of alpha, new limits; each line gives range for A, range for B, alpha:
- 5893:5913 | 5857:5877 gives 4022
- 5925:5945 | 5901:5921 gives 4250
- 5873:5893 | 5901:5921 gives 3917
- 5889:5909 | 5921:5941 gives 3892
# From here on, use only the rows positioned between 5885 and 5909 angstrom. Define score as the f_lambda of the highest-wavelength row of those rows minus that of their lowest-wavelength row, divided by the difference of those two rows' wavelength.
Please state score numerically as 0.125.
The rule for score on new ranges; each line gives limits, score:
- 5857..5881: 0.010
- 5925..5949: -0.010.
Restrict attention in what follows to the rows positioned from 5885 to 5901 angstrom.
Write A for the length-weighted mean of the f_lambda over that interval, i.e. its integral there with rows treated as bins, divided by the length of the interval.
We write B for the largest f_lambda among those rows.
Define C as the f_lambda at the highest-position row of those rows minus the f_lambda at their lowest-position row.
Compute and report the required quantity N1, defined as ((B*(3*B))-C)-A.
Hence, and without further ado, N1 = 379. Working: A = 10.8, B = 11.4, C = 0.3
